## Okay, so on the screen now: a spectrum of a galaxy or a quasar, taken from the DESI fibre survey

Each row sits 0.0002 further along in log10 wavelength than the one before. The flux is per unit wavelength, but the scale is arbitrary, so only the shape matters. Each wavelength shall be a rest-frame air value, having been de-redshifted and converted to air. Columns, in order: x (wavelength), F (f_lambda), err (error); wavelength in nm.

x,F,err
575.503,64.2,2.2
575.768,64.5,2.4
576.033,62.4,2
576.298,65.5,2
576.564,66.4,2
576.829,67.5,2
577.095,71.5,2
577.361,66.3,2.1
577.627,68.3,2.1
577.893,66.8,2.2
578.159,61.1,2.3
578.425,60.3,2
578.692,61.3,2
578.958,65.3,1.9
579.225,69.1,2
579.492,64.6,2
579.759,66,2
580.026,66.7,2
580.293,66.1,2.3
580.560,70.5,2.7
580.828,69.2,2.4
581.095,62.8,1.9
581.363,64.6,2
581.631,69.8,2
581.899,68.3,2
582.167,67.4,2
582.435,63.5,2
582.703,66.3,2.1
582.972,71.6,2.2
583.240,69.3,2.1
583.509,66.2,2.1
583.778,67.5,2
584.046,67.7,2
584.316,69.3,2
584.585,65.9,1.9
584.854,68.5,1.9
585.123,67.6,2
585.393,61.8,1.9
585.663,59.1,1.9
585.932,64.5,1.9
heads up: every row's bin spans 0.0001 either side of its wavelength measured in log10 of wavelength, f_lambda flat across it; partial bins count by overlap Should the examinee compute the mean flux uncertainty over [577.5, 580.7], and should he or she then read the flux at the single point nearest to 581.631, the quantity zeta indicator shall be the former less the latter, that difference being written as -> -68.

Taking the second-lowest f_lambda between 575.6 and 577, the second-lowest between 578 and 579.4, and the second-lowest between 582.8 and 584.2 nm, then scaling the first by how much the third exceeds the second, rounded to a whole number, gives 413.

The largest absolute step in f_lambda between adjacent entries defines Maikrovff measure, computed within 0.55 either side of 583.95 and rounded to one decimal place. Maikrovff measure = 1.6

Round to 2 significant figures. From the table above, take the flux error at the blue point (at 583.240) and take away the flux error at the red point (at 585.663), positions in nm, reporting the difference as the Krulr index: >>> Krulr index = 0.20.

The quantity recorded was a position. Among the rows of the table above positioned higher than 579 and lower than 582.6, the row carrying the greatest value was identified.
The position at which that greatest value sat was 580.560 nm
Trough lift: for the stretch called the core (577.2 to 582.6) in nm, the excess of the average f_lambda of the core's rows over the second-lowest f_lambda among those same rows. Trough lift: 4.8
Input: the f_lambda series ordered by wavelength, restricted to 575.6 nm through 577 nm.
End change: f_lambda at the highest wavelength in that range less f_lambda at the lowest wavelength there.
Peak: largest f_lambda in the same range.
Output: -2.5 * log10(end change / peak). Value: 3.4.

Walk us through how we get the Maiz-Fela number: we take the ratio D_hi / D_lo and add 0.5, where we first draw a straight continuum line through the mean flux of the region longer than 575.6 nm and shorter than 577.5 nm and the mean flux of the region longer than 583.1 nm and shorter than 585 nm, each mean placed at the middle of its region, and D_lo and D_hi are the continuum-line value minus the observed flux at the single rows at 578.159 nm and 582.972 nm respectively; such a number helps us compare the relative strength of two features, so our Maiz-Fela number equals -0.2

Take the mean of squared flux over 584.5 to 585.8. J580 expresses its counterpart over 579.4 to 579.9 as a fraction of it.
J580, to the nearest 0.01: 1.02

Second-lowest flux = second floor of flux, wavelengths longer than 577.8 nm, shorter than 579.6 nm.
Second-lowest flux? 61.1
